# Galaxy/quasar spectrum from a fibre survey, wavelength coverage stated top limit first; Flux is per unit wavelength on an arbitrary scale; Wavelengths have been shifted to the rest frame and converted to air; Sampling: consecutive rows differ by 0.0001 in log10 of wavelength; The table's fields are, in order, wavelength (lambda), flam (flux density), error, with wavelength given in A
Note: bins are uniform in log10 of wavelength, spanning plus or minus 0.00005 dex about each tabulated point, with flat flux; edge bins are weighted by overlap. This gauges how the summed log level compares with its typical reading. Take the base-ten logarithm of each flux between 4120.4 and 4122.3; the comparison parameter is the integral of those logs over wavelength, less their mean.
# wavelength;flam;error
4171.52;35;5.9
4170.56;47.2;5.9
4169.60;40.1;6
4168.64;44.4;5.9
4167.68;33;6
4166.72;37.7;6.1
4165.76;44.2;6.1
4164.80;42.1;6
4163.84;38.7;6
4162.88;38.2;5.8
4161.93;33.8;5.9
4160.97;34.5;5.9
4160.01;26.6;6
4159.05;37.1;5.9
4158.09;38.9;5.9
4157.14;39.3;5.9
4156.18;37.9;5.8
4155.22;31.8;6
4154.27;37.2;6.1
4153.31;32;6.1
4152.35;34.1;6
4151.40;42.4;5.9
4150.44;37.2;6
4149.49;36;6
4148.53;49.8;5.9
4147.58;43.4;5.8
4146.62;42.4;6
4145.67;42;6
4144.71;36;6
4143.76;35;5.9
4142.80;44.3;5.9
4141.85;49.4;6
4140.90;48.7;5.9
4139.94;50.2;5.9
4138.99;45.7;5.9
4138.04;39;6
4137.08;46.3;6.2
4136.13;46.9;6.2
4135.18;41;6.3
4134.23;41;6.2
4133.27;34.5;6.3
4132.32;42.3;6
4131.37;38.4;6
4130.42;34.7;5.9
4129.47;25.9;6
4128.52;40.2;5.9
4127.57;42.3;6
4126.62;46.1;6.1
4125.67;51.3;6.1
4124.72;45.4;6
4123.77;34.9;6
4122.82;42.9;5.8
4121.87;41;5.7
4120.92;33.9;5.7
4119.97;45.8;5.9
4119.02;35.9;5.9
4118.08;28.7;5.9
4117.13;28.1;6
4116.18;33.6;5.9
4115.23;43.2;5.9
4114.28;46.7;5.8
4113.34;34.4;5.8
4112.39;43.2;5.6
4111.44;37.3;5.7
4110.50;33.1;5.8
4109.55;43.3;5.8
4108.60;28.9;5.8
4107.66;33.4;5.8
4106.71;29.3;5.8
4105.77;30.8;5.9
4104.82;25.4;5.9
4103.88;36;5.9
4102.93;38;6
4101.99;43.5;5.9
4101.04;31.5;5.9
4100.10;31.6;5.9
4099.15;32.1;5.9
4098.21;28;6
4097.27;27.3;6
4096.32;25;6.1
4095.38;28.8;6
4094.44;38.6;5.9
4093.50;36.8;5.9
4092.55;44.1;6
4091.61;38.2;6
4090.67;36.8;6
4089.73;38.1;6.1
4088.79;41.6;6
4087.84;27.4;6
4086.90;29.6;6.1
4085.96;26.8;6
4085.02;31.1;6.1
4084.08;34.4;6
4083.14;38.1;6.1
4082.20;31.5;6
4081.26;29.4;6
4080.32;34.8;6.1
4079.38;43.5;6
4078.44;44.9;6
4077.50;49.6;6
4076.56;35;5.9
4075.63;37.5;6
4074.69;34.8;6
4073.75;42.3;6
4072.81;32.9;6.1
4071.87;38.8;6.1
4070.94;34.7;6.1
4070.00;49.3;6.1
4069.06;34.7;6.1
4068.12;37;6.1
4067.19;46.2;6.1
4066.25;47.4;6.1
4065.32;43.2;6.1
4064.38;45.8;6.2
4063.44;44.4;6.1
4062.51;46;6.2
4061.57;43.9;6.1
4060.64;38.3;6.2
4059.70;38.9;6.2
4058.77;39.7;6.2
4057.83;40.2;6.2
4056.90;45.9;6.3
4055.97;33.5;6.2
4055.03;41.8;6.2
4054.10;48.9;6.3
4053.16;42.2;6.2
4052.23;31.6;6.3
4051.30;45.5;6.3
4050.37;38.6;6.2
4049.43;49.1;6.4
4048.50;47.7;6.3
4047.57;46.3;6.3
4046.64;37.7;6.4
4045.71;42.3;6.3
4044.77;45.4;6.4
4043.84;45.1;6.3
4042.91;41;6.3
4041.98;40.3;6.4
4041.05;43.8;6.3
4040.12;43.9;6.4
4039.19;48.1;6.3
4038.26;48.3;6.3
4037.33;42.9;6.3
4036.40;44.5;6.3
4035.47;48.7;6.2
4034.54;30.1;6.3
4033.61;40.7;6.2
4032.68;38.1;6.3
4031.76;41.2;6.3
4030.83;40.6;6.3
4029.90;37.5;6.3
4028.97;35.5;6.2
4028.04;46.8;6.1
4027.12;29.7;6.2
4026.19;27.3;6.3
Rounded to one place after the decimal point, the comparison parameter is 1.4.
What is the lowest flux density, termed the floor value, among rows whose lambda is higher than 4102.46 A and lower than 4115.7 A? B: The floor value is 25.4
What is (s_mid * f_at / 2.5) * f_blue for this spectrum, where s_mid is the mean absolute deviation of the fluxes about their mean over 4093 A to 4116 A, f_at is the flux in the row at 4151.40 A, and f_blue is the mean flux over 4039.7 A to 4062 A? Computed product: 3714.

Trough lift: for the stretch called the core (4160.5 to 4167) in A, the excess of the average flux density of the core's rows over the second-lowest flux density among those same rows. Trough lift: 4.0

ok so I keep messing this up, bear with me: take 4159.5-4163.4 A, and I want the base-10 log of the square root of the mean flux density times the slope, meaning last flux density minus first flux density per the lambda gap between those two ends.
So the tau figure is 1.1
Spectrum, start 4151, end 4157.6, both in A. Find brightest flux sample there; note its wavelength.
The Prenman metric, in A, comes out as 4151.40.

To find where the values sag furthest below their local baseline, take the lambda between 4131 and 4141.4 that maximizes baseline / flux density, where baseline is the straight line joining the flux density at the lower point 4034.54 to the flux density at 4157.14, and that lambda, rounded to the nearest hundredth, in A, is 4133.27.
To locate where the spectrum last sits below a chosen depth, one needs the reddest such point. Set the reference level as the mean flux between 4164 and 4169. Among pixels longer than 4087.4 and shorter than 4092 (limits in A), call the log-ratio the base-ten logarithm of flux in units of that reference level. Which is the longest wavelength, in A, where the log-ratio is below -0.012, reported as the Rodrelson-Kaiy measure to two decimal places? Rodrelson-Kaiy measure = 4091.61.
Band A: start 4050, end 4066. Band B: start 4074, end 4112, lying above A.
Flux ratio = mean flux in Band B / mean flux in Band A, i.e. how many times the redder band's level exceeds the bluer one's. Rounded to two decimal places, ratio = 0.83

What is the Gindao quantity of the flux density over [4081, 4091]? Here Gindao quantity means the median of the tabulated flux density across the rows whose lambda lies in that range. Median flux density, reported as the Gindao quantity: 31.5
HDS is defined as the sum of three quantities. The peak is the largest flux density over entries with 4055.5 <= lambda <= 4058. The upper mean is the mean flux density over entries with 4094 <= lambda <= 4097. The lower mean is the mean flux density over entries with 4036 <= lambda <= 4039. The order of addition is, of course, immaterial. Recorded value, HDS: 122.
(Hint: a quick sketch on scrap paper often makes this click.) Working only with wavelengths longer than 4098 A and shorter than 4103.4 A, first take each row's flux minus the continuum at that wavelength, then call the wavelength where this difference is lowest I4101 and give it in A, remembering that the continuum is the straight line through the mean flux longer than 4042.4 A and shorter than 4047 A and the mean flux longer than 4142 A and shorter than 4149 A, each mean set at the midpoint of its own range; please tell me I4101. 4098.21 A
